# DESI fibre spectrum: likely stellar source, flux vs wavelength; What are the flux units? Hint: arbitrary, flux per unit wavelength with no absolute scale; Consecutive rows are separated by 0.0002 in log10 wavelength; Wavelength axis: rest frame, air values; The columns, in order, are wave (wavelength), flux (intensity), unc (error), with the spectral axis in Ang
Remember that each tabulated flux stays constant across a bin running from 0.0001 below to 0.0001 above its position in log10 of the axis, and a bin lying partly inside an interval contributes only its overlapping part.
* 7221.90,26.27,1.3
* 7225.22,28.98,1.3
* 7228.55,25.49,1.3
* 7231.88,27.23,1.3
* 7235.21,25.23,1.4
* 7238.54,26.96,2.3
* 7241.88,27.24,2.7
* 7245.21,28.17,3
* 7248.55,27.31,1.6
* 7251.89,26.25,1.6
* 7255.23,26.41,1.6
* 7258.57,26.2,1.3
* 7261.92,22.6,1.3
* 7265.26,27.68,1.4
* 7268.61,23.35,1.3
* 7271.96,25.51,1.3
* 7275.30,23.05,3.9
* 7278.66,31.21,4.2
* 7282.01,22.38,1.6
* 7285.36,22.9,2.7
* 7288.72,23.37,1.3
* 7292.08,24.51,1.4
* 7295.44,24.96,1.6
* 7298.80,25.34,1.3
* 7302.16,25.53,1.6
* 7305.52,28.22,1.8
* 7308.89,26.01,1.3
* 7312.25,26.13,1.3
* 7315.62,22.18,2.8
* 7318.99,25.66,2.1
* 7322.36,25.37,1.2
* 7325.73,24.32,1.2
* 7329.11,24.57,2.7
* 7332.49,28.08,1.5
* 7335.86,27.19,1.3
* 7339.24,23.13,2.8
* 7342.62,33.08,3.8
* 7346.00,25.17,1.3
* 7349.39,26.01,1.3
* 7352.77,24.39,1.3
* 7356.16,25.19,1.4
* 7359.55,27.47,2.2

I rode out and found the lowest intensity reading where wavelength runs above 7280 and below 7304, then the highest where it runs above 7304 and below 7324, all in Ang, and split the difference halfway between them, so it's 25.3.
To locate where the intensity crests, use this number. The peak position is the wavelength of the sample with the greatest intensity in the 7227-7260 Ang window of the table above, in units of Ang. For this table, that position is 7245.21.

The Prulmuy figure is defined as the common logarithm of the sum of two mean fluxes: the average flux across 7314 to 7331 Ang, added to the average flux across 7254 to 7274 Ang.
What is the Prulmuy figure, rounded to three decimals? 1.696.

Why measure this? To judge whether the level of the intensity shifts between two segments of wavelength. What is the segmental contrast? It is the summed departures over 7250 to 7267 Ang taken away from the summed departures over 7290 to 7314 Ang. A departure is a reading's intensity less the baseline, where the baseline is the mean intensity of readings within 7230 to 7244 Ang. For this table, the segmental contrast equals -1.8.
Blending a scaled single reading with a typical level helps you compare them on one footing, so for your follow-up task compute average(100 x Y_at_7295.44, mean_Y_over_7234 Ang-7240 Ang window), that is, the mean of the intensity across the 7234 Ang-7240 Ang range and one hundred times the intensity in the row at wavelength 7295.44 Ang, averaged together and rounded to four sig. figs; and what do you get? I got 1261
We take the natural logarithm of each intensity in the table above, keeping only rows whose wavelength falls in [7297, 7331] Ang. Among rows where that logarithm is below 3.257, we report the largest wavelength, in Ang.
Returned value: 7329.11 Ang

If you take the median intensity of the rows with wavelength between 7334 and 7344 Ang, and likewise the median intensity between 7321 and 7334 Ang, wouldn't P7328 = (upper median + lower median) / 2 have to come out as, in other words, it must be 26.1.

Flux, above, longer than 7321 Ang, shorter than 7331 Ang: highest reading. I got 25.37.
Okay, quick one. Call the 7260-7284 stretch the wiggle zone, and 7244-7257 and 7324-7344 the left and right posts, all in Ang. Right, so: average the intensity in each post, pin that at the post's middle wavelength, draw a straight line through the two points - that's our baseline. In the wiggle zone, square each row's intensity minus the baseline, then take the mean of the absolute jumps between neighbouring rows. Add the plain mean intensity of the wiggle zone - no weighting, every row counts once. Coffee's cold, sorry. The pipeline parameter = 35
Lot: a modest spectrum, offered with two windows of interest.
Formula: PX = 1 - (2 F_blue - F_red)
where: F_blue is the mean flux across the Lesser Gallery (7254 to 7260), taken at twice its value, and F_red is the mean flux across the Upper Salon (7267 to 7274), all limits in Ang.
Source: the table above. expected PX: -27.2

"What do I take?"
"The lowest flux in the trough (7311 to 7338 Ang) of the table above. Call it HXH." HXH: 22.18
